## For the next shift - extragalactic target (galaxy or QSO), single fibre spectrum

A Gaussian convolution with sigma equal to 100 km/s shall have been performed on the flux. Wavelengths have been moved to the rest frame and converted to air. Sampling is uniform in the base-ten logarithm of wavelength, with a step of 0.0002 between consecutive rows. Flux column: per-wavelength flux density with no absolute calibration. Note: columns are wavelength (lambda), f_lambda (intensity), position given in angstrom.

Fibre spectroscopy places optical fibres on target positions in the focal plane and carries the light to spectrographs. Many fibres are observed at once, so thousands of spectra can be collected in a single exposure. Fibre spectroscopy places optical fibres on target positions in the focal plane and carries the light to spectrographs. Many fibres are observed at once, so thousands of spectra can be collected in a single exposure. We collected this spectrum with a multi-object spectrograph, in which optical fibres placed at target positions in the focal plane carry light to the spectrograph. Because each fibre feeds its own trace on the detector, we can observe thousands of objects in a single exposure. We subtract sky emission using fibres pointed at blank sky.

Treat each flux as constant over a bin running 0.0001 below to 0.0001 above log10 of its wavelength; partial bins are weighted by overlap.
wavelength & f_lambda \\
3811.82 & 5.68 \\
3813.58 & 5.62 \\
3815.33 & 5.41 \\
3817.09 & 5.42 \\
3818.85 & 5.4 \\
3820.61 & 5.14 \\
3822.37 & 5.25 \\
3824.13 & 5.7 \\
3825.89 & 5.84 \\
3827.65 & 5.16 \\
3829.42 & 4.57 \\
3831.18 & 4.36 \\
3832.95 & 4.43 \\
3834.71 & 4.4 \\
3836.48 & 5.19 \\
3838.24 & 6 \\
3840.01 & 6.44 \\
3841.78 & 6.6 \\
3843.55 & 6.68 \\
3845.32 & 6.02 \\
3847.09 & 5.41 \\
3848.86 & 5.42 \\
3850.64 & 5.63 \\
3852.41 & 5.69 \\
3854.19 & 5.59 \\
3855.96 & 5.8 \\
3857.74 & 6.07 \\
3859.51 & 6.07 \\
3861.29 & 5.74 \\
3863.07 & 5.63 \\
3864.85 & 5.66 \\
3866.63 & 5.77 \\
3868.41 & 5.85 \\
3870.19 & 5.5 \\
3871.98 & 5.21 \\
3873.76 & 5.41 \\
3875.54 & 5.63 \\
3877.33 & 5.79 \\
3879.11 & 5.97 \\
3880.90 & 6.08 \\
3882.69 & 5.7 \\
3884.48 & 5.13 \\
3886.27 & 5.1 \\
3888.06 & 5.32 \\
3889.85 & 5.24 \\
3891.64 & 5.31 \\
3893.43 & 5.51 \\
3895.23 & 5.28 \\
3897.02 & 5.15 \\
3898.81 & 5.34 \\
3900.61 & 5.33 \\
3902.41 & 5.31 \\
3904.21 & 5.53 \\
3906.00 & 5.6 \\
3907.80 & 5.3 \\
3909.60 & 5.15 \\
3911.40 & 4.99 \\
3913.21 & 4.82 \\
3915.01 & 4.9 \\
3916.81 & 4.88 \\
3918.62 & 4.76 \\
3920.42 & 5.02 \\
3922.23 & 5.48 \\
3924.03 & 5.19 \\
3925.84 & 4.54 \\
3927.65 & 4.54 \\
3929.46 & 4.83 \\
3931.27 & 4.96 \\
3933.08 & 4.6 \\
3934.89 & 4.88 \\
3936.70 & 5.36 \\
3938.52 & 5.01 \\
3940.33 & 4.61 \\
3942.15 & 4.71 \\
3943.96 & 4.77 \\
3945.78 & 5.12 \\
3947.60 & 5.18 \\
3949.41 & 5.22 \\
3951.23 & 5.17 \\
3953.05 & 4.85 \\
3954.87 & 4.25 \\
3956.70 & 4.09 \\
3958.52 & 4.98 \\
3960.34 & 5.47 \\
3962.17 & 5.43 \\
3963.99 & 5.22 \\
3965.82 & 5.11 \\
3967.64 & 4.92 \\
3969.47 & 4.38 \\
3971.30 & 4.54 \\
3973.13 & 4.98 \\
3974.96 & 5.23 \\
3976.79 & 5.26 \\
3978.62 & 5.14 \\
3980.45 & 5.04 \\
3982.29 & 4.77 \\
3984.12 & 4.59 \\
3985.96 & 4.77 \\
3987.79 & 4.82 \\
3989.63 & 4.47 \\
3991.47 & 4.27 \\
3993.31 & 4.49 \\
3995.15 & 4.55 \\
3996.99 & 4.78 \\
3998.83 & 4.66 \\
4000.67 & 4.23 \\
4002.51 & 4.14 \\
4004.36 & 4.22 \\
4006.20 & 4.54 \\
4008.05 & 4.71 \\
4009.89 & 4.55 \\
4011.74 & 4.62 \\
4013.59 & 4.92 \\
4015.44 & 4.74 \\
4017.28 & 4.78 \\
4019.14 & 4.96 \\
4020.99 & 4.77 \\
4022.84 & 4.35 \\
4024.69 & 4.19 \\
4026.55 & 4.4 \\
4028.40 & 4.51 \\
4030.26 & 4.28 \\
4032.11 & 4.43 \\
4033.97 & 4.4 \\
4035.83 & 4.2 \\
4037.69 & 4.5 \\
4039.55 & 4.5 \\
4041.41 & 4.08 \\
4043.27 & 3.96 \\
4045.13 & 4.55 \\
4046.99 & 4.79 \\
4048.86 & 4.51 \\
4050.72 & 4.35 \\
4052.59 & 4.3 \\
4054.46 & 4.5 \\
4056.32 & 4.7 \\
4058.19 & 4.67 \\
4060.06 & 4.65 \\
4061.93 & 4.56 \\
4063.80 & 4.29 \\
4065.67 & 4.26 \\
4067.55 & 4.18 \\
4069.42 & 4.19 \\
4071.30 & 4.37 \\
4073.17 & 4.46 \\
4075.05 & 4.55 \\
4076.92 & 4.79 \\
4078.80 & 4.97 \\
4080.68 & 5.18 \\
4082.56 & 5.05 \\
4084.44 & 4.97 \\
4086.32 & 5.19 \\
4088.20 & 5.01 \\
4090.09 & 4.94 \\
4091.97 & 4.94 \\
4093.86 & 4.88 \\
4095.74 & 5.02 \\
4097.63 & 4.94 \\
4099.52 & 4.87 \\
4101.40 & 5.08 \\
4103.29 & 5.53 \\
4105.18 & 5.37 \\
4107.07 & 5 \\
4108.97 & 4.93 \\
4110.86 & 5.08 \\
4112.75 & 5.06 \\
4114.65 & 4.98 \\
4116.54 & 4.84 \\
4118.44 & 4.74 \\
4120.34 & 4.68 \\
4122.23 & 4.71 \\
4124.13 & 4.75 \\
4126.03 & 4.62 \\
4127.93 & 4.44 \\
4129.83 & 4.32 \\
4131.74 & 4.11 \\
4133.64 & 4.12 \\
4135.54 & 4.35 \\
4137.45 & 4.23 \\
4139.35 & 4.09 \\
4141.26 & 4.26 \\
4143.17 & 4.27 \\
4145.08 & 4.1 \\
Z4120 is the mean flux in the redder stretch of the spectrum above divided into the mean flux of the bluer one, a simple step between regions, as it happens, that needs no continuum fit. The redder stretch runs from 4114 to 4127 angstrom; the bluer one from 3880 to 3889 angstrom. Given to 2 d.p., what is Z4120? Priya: 1.15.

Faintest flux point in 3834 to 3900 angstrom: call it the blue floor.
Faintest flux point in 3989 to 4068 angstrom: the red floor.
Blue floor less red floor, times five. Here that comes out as 2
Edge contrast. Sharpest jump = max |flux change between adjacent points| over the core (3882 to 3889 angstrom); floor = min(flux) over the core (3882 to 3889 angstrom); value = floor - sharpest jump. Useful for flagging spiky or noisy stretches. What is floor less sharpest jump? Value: 4.5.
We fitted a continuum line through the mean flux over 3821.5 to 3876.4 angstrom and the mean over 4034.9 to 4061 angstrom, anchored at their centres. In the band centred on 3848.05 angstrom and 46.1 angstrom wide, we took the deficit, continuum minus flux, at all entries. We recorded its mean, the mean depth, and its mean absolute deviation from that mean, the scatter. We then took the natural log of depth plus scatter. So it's -0.75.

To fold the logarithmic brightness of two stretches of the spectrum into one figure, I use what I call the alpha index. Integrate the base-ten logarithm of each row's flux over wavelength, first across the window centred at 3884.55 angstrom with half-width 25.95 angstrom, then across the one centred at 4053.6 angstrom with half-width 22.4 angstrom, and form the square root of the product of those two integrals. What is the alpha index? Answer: 33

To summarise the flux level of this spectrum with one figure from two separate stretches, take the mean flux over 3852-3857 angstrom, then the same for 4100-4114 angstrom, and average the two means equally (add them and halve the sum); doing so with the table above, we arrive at 5.4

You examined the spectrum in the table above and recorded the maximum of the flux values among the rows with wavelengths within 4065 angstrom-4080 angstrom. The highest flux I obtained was 4.97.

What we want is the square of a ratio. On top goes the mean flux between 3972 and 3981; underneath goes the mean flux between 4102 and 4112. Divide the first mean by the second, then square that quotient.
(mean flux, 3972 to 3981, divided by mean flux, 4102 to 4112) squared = 0.98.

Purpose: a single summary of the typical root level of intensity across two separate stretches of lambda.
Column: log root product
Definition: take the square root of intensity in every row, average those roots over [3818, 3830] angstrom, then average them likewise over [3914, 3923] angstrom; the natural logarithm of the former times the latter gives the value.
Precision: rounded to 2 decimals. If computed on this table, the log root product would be 1.64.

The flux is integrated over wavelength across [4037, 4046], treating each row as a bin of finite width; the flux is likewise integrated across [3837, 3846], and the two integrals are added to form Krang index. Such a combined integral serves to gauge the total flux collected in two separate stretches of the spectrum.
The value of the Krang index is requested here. 96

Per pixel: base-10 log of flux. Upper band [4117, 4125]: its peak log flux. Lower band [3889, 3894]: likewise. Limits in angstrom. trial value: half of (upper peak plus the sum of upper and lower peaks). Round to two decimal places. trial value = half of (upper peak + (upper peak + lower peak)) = 1.05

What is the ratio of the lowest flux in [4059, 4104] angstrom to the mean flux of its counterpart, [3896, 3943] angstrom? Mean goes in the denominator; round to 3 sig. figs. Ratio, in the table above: 0.831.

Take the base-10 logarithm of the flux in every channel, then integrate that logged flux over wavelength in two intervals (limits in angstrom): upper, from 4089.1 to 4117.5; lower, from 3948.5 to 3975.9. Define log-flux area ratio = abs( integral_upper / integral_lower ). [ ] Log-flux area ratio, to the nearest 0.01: 1.05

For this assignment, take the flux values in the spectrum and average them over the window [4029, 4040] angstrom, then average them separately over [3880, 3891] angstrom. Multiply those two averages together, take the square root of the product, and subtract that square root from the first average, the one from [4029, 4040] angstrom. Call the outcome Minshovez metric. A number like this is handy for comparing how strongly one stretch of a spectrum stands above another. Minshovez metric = -0.5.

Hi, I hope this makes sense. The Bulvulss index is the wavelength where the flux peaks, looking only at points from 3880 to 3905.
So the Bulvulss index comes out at 3880.90 angstrom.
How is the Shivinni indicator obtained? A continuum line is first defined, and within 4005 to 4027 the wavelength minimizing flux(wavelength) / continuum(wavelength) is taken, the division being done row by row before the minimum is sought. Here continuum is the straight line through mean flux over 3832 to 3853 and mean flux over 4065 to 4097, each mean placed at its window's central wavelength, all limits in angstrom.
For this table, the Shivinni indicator 4024.69 angstrom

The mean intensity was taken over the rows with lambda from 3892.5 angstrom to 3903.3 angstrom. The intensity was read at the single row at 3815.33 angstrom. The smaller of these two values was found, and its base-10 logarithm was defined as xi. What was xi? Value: 0.726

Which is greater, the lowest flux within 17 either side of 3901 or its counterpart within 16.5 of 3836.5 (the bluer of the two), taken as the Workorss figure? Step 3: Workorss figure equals 4.8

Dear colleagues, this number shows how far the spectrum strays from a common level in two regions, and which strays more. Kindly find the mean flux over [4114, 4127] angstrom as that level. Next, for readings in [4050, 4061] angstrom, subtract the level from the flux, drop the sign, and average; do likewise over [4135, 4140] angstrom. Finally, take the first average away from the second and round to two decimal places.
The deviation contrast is 0.31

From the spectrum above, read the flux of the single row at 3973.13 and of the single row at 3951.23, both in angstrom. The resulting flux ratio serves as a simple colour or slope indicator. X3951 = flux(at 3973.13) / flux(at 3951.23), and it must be 0.96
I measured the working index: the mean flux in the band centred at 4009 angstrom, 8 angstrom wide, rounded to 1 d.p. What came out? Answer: 4.6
